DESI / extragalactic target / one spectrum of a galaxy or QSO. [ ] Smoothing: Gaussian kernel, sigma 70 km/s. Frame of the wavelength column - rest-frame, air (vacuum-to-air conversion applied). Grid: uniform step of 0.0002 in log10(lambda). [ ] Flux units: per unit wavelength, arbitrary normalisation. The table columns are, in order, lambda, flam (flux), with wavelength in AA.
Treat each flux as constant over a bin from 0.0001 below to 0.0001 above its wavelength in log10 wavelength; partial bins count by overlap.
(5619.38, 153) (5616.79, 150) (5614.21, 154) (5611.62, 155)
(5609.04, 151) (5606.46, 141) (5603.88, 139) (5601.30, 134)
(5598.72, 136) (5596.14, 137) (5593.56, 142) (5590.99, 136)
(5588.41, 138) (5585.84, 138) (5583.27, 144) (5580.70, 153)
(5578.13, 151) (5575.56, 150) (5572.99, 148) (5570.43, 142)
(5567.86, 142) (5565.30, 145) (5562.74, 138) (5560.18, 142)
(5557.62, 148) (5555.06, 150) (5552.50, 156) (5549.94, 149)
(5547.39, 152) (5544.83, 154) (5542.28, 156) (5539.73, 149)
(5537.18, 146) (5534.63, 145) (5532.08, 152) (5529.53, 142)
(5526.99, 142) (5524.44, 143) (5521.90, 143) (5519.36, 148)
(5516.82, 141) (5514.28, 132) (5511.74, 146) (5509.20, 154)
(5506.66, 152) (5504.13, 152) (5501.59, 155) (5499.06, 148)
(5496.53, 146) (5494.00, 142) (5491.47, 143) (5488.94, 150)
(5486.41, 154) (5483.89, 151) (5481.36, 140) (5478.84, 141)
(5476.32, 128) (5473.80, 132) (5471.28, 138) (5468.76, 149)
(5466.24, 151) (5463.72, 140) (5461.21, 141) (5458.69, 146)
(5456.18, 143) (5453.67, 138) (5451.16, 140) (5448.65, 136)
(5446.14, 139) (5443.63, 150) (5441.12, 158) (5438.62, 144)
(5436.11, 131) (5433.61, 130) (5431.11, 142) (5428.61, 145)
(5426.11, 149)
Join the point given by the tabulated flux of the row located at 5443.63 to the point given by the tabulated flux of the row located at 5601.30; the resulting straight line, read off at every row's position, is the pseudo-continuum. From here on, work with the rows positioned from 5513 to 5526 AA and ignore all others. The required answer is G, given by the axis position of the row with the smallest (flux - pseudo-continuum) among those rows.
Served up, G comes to 5514.28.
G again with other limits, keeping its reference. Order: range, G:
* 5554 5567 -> 5562.74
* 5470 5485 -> 5476.32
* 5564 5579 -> 5567.86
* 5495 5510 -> 5496.53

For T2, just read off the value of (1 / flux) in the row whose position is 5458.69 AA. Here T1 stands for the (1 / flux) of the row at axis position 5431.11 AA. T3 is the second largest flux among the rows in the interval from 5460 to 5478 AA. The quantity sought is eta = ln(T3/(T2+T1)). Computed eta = 9.28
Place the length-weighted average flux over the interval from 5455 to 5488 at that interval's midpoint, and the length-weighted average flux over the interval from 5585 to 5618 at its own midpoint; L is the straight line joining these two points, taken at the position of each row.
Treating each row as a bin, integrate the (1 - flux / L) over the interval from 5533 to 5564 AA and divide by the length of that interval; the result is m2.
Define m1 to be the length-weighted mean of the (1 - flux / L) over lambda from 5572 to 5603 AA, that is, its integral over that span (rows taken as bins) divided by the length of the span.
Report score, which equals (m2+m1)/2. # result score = -0.021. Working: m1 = 0.002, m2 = -0.044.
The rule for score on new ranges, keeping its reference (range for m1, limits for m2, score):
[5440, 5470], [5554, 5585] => -0.017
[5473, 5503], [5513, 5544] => -0.015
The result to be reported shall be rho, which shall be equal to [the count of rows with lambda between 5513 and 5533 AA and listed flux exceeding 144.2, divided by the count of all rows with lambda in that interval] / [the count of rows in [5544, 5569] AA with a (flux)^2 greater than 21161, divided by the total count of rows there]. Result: 0.4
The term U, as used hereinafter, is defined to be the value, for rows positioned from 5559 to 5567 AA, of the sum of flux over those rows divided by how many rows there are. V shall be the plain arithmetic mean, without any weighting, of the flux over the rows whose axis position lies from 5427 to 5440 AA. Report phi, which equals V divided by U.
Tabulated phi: 0.977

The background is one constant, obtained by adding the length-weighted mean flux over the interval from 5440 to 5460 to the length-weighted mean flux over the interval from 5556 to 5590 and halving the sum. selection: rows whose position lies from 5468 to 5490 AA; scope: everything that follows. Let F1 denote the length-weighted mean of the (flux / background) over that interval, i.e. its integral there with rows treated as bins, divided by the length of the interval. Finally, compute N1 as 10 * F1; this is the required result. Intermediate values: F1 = 0.99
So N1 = 9.9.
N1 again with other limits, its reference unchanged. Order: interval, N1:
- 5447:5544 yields 10.0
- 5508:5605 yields 10.1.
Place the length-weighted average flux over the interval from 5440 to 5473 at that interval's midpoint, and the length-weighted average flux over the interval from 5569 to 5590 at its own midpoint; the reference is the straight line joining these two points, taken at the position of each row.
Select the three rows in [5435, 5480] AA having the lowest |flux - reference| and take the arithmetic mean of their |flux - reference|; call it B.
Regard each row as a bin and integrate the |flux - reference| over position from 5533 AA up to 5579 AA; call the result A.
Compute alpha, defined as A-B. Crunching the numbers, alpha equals 220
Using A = 222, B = 1.24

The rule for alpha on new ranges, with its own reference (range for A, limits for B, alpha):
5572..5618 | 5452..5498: 302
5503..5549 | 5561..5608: 241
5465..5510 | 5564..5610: 299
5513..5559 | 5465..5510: 232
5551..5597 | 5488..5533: 238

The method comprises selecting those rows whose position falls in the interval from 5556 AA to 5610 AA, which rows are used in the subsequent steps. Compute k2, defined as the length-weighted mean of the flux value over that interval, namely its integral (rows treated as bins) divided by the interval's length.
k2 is 143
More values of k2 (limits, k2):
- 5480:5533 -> 146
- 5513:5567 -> 146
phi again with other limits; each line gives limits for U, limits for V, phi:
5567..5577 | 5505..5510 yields 1.052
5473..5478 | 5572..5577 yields 1.146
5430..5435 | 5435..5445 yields 1.072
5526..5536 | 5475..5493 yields 0.990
